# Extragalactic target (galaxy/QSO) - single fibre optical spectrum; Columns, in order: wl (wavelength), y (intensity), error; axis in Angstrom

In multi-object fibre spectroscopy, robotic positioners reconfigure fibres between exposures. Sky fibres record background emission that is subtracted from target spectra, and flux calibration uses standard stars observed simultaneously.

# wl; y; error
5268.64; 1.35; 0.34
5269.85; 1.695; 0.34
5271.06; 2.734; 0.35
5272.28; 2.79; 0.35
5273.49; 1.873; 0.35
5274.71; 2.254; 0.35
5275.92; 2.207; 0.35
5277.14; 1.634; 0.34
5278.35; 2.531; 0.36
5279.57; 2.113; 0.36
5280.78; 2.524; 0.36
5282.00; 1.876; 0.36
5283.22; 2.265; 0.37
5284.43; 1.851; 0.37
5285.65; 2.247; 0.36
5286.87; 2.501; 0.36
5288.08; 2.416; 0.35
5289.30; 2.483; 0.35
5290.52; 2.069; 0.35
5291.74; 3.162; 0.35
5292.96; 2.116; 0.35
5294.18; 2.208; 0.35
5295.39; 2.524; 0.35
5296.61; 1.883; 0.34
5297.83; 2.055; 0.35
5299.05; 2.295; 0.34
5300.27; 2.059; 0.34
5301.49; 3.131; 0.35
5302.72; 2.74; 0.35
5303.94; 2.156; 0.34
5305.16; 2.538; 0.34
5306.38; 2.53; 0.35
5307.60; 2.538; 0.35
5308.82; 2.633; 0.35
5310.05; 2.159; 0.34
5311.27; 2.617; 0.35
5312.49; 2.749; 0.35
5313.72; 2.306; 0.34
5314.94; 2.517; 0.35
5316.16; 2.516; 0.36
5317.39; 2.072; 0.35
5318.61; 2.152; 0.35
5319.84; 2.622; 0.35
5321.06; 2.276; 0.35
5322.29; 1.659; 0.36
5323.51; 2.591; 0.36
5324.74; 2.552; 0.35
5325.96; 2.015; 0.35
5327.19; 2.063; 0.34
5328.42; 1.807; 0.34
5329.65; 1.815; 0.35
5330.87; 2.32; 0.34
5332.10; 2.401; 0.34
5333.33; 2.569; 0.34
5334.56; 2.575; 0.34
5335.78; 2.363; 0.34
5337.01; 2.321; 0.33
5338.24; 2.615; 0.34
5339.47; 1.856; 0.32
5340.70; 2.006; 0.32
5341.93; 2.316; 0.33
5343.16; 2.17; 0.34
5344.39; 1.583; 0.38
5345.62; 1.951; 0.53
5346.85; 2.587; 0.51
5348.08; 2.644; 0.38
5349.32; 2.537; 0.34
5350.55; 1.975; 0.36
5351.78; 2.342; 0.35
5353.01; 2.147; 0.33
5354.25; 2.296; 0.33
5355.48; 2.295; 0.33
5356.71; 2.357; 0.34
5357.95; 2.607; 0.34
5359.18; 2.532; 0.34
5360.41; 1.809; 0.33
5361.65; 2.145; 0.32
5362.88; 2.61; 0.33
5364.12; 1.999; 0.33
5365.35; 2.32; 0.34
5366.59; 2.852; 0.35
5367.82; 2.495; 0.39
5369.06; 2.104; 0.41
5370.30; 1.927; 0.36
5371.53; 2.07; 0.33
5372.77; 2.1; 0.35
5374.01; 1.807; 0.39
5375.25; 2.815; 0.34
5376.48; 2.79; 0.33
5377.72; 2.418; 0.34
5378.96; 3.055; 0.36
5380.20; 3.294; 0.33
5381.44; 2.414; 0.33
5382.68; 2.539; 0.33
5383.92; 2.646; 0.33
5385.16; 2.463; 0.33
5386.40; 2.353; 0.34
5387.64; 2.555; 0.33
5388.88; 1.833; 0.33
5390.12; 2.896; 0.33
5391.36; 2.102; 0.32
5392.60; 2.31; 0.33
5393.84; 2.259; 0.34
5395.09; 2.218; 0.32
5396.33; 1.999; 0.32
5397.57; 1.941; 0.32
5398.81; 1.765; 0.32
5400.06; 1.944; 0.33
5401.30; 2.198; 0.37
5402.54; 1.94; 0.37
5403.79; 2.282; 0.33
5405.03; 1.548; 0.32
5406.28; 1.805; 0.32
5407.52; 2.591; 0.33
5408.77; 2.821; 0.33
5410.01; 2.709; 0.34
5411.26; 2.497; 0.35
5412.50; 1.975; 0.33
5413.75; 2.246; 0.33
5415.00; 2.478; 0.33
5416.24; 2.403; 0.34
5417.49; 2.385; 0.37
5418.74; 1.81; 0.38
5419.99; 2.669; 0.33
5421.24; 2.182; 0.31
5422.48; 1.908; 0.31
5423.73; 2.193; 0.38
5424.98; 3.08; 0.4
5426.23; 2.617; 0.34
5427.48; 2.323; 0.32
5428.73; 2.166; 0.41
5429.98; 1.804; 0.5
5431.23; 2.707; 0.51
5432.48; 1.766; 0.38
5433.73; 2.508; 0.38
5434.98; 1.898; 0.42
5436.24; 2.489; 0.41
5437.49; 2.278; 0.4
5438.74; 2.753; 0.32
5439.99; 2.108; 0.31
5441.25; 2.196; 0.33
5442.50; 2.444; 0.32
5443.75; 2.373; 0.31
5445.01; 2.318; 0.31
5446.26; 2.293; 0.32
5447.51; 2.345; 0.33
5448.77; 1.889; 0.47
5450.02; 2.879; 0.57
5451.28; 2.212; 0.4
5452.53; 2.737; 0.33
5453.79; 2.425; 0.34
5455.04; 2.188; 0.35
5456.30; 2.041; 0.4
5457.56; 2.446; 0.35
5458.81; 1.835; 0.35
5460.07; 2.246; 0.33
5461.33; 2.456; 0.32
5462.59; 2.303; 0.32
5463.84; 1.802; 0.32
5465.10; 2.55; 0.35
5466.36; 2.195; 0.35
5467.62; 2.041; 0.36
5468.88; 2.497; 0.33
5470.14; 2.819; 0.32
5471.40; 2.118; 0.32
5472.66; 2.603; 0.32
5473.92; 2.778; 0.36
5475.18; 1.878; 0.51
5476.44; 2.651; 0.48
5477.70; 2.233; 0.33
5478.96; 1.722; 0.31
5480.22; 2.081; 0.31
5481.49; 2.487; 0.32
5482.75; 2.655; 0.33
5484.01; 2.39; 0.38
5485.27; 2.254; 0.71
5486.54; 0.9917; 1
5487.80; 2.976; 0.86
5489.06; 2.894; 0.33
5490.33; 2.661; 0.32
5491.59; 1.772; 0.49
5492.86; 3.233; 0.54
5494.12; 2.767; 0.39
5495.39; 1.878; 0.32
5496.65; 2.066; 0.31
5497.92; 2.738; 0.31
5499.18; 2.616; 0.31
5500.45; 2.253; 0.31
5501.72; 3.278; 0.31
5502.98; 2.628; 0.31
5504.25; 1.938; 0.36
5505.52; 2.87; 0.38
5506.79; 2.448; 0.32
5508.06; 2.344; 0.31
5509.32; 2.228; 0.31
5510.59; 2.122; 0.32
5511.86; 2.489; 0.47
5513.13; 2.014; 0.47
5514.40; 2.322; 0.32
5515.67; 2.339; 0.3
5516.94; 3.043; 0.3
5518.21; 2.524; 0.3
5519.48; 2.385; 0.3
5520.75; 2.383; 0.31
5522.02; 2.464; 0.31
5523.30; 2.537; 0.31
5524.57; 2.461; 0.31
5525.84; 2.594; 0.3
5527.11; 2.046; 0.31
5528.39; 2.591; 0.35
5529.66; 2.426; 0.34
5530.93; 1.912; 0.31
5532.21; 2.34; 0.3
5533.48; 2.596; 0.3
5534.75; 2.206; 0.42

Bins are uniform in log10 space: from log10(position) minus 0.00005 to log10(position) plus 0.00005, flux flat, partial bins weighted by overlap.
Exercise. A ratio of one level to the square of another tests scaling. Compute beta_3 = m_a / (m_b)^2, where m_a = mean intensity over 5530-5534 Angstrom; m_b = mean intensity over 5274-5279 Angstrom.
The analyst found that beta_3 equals 0.49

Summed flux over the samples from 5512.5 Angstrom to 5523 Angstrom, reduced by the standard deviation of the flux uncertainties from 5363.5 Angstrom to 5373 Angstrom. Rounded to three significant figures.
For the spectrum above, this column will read 19.4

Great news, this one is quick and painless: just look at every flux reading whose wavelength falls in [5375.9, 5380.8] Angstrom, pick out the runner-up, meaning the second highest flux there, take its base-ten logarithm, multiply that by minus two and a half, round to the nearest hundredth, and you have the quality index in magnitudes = -1.21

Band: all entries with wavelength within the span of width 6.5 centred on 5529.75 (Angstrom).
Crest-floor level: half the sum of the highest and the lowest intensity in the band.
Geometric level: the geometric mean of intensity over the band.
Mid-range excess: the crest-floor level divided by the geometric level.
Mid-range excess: 1.00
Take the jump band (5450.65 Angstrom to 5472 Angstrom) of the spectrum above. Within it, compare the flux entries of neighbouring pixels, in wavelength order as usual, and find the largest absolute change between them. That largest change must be 0.75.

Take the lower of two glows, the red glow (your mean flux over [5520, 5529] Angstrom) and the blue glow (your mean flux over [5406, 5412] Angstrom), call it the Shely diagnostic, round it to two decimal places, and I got 2.44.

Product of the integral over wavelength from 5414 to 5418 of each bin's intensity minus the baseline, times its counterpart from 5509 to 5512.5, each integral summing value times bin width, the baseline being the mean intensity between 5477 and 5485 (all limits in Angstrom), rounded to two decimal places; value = 0.04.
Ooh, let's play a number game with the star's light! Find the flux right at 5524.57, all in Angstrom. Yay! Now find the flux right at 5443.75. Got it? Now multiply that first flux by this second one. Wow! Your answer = 5.8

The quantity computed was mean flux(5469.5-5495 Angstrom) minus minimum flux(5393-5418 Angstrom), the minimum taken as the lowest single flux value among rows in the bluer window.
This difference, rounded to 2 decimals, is 0.85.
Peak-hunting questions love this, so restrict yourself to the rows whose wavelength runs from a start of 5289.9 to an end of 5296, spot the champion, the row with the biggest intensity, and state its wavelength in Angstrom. 5291.74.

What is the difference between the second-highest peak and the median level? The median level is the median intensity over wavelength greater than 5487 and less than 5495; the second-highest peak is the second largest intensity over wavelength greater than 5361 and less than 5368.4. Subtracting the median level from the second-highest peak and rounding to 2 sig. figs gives -0.22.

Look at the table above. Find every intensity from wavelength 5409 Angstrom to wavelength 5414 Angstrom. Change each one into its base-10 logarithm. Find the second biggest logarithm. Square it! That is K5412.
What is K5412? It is 0.158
